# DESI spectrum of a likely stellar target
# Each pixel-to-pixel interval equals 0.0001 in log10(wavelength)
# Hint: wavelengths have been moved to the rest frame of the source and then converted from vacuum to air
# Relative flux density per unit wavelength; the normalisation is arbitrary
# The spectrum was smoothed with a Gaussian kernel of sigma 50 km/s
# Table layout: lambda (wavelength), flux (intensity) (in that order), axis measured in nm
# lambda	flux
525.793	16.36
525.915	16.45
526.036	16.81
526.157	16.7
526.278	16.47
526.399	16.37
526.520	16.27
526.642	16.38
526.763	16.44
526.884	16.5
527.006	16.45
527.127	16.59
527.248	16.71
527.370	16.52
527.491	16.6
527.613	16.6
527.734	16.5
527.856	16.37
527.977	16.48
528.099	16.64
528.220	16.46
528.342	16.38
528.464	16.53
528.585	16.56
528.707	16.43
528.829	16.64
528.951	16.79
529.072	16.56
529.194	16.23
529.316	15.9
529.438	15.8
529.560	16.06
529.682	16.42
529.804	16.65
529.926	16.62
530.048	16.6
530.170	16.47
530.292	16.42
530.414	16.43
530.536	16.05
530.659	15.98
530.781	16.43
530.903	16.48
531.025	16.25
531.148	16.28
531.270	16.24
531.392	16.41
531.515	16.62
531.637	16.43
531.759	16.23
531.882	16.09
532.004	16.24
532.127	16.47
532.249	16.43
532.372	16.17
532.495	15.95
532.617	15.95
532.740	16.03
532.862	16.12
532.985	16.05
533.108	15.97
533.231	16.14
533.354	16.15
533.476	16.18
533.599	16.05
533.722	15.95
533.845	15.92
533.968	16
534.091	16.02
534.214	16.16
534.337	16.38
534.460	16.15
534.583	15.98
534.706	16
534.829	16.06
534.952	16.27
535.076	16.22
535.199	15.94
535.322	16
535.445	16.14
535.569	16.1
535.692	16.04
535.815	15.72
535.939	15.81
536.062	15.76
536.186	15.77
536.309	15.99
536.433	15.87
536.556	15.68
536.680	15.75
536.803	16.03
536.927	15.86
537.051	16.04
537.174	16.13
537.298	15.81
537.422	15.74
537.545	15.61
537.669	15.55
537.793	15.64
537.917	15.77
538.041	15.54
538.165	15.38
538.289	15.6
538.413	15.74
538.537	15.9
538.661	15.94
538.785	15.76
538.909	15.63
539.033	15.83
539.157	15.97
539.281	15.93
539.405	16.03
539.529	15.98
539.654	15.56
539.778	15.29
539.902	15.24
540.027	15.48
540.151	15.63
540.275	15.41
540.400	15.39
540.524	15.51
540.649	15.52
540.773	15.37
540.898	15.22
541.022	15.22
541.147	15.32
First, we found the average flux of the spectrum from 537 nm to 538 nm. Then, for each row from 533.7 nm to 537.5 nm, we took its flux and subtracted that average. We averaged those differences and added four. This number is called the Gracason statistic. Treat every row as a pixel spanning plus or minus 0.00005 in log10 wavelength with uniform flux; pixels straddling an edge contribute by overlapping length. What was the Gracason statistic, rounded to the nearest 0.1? 4.2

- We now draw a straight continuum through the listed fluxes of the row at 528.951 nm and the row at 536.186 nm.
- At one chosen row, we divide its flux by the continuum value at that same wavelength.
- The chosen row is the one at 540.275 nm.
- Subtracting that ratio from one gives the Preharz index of -0.014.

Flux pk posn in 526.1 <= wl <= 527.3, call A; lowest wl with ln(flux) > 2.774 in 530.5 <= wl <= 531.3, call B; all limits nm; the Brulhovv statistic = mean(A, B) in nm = 528.89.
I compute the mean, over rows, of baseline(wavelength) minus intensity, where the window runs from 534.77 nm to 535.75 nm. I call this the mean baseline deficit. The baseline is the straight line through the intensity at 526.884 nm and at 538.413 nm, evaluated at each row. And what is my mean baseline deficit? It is -0.15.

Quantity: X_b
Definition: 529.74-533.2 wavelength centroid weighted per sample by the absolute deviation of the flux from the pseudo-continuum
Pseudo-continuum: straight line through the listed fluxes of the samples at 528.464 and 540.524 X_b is 531.38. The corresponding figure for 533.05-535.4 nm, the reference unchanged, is 534.30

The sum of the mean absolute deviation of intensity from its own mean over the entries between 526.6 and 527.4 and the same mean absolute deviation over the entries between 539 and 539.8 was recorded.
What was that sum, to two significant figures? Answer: 0.29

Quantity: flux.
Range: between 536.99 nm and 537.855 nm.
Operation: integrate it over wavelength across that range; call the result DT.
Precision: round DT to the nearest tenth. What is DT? 13.7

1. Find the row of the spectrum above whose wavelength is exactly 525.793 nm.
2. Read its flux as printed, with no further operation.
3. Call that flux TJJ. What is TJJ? 16.36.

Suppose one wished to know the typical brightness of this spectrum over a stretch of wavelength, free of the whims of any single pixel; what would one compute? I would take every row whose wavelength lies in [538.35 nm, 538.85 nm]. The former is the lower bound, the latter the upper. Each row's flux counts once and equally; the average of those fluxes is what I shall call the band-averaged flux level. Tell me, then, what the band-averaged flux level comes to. 15.8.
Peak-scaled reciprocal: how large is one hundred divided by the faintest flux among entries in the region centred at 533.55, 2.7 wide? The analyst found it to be 6.3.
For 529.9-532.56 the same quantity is 6.3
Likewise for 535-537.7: 6.4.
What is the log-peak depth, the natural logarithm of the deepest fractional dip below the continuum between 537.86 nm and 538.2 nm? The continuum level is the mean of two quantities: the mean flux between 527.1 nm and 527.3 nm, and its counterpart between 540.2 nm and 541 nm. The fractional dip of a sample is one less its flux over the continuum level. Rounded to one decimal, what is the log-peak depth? -3.2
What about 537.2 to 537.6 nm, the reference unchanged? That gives -3.6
